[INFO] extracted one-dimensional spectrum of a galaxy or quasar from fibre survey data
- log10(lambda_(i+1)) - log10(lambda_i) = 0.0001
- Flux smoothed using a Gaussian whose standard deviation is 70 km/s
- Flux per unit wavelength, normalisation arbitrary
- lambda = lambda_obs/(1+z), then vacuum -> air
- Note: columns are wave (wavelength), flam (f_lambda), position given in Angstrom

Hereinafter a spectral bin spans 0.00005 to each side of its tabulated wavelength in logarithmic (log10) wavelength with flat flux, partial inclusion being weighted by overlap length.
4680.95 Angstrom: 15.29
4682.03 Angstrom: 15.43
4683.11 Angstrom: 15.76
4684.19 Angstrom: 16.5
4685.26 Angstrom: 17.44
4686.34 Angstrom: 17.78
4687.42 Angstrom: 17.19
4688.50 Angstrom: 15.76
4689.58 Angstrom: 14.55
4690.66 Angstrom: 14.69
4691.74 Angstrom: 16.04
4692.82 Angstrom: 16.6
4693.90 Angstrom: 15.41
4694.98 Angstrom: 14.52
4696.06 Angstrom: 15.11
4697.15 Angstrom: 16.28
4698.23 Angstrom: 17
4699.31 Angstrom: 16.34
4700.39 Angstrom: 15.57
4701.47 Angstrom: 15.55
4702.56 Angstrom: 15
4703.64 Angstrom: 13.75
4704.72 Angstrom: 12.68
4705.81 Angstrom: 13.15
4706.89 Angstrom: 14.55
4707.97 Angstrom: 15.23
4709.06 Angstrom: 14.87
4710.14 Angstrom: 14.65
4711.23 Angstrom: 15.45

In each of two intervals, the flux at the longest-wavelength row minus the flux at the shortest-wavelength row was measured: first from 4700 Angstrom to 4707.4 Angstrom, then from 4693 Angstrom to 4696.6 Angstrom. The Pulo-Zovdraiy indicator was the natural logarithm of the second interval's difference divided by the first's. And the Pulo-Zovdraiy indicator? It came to -1.2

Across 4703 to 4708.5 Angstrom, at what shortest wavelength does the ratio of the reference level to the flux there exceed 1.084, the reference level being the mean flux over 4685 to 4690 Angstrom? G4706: 4703.64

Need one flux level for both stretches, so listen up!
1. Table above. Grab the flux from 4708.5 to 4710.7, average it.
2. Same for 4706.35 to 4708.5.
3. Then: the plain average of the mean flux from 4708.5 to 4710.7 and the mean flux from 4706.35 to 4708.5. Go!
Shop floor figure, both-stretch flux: 14.82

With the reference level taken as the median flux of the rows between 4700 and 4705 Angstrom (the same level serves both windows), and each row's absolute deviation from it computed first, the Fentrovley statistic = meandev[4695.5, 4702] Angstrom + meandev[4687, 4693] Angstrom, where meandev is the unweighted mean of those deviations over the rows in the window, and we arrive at 2.0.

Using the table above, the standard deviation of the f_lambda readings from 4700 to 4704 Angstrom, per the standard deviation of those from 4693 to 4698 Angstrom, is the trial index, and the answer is 1.2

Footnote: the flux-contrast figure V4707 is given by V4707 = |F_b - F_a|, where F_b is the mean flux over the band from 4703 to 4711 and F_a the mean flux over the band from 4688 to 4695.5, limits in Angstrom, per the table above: 1.2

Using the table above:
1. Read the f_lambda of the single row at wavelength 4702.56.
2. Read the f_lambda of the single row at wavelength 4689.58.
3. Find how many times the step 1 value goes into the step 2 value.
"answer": 0.97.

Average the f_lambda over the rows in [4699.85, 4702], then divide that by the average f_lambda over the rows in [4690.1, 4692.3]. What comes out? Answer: 1.01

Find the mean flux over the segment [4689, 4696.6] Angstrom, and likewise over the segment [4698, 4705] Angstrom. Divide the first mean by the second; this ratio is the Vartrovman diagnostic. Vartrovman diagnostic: 1.01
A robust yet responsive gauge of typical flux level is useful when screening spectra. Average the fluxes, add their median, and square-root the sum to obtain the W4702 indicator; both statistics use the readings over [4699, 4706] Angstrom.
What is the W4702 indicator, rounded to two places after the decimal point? 5.44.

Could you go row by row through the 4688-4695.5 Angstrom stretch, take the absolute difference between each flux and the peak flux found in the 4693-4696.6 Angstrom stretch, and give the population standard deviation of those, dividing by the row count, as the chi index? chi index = 0.36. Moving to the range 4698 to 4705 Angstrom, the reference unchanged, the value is 0.89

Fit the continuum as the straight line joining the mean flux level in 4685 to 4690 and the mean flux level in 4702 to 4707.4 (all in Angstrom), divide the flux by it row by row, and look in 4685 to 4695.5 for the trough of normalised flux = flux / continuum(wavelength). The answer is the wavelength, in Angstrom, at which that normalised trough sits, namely 4689.58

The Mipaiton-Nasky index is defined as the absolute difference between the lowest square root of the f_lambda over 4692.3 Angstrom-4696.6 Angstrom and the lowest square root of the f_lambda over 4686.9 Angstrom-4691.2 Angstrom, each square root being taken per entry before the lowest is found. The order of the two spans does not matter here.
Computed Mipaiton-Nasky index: 0.00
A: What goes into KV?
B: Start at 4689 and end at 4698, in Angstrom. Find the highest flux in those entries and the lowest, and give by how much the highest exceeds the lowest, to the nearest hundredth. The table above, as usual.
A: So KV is 2.08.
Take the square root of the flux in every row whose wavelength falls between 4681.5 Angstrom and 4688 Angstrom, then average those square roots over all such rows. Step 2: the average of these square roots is 4.08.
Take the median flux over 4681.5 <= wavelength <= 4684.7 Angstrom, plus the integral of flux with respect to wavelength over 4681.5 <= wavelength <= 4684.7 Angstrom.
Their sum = 67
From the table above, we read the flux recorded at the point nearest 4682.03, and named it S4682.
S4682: 15.43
